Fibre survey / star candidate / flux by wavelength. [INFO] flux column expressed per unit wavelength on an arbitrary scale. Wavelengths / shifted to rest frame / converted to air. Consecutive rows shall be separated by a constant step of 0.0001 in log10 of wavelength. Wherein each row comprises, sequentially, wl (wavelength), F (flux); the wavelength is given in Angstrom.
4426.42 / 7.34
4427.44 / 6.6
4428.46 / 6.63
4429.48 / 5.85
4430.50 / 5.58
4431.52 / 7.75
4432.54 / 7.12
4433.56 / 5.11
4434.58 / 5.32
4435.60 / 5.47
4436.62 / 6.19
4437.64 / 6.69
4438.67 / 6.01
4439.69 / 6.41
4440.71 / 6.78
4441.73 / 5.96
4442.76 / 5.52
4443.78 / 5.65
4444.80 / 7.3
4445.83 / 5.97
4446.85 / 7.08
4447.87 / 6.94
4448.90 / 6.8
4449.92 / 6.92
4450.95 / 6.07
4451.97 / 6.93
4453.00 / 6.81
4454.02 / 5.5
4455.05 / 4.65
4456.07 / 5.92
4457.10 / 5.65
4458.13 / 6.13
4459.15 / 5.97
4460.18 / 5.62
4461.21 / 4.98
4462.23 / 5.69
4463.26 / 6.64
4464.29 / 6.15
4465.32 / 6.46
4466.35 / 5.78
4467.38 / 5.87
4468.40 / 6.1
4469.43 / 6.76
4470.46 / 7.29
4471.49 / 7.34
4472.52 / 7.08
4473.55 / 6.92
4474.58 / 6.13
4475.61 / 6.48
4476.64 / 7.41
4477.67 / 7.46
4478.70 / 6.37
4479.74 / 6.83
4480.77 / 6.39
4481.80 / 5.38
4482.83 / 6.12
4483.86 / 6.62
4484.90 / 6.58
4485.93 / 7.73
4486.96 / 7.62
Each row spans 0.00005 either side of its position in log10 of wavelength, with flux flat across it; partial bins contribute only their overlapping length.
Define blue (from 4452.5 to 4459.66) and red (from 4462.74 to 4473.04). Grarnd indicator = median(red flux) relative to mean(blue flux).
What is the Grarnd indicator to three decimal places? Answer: 1.128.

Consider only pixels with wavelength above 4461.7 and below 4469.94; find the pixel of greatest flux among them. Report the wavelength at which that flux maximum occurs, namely 4469.43 Angstrom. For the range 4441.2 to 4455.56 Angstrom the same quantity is 4444.80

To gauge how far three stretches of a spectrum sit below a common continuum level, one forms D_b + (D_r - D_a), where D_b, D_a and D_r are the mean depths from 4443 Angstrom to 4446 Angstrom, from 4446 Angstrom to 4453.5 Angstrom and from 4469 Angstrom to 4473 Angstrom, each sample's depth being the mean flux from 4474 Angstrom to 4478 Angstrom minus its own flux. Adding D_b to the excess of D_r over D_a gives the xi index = 0.2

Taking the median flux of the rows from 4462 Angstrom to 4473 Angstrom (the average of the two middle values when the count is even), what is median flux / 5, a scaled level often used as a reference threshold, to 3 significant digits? 1.29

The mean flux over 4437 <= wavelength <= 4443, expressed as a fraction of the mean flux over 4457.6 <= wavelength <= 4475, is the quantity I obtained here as 0.99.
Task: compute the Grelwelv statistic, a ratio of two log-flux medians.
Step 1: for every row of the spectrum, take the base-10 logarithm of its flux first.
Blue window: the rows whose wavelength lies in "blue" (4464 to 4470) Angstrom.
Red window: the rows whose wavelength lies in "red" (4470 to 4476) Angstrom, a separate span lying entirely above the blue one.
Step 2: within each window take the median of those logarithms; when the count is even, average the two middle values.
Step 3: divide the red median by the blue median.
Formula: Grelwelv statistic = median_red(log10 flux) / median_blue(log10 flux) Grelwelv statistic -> 1.074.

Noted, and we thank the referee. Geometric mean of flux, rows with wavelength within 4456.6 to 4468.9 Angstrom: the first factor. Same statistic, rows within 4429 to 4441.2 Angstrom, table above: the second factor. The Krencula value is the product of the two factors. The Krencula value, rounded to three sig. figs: 36.3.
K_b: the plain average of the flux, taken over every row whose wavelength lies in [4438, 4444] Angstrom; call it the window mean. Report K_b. 6.1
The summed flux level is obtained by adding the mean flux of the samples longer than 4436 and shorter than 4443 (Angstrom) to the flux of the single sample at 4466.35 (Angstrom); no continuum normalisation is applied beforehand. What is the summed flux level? 12.0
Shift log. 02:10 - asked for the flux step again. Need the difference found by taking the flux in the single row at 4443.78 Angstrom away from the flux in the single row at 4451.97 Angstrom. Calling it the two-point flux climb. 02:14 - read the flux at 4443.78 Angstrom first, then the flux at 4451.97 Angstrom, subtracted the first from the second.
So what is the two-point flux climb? 1.3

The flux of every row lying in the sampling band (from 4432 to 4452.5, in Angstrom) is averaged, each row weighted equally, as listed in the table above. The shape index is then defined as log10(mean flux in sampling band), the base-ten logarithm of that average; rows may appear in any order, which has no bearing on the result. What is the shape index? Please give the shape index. 0.800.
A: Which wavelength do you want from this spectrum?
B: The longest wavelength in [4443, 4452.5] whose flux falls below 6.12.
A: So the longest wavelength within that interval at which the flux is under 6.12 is 4450.95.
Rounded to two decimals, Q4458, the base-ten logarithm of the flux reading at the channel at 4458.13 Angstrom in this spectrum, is 0.79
